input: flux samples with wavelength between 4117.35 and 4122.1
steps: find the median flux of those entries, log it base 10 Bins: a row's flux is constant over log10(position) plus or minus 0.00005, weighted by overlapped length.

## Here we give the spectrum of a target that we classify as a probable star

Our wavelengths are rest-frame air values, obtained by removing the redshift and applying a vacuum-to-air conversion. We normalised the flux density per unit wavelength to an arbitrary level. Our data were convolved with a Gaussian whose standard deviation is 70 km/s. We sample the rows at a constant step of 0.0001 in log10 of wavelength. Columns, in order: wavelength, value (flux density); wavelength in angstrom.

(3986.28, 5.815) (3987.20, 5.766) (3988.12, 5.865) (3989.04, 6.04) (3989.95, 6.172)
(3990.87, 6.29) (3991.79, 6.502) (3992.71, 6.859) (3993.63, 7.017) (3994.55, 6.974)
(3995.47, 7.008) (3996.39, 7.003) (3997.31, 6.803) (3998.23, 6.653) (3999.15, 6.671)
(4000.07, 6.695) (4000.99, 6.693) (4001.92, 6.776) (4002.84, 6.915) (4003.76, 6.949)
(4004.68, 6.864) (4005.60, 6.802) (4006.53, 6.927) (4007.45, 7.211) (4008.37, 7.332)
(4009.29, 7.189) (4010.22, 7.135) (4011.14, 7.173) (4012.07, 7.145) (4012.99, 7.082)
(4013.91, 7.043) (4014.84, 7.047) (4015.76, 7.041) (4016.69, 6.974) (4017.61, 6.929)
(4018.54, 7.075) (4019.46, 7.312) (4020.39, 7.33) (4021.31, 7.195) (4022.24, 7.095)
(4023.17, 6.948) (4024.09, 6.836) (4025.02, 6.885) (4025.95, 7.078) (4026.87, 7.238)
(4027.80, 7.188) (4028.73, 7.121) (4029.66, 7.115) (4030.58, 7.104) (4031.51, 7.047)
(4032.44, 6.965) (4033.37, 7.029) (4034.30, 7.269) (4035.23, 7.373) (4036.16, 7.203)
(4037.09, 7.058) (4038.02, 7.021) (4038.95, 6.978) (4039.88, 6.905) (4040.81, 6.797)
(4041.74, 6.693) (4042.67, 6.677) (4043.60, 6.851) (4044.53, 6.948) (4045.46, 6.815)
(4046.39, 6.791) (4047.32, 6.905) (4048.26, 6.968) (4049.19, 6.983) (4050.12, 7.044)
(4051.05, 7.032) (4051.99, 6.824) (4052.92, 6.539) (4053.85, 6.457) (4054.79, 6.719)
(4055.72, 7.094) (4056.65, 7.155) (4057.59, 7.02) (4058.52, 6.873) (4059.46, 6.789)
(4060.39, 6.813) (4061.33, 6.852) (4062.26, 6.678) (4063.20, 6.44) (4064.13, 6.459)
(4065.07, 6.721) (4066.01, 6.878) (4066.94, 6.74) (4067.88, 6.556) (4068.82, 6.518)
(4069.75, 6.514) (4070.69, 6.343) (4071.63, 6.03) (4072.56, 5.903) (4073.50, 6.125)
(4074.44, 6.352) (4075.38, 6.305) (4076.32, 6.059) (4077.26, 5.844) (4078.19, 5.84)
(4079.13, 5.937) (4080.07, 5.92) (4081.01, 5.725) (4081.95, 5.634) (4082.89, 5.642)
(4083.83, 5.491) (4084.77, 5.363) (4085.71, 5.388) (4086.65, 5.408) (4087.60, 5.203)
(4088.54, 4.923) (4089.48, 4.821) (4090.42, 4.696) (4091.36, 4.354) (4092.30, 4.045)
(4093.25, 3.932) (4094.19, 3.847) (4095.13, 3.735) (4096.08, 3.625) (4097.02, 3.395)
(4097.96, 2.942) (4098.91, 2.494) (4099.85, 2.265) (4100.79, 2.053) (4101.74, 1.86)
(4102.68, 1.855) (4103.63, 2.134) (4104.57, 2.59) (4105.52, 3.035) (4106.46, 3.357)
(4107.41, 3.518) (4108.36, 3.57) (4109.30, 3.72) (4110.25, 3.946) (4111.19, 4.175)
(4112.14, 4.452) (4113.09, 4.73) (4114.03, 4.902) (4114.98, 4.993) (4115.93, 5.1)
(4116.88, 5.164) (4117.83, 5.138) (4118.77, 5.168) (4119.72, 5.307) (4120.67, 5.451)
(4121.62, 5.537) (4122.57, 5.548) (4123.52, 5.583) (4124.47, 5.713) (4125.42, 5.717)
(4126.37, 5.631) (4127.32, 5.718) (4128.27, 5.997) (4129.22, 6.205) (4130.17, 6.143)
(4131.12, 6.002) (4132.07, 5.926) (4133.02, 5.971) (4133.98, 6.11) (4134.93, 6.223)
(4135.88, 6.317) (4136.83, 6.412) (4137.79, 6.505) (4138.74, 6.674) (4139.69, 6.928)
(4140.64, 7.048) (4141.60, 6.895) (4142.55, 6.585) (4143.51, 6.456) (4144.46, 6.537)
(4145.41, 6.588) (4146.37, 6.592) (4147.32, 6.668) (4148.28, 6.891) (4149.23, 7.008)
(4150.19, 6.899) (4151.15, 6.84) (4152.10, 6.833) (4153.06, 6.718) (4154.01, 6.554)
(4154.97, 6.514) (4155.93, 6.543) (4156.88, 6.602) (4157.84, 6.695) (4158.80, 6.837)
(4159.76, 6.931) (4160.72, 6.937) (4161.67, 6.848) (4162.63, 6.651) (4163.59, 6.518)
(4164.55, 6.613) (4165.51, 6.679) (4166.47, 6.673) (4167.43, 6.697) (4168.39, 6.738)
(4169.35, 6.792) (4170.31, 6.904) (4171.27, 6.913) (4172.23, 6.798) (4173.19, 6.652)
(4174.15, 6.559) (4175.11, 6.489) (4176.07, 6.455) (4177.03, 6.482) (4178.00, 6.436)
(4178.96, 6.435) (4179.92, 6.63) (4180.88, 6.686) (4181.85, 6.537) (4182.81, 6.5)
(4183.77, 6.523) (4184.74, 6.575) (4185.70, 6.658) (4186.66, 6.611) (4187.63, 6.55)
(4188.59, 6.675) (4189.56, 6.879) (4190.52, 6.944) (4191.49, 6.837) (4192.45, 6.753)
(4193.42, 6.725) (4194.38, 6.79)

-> 0.72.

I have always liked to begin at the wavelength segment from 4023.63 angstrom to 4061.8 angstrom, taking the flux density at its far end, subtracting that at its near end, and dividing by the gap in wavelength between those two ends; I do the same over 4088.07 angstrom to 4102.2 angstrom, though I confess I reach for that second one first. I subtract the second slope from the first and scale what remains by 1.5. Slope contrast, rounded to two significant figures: 0.35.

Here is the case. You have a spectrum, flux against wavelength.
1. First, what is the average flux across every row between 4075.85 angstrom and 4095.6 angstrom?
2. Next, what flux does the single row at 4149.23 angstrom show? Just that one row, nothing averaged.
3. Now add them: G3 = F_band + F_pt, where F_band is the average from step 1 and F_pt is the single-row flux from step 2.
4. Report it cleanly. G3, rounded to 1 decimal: 12.1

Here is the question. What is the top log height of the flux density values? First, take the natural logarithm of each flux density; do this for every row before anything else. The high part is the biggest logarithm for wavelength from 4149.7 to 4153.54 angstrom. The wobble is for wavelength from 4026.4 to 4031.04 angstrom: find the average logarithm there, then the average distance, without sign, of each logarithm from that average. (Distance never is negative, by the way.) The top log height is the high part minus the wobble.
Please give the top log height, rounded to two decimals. 1.92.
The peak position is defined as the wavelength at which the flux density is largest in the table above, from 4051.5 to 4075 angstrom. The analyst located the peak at 4056.65 angstrom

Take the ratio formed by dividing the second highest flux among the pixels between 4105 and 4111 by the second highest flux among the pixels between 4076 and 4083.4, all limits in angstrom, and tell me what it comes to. 0.63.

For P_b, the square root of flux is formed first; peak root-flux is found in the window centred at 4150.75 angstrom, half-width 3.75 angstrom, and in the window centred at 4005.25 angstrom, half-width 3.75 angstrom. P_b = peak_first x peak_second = 7.2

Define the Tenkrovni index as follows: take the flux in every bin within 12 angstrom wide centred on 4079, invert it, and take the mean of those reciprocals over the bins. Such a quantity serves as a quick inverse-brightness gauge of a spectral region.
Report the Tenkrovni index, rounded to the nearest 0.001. 0.171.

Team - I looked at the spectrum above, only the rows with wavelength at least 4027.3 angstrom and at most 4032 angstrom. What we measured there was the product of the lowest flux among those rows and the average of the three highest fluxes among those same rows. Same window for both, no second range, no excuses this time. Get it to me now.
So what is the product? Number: 50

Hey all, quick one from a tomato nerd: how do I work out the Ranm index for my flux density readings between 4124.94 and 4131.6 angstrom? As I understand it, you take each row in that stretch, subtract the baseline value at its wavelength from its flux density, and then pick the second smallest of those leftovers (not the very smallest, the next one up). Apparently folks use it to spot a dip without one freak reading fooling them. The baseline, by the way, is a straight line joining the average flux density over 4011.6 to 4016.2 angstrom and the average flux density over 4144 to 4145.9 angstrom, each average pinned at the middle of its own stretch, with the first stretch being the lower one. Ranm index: -0.9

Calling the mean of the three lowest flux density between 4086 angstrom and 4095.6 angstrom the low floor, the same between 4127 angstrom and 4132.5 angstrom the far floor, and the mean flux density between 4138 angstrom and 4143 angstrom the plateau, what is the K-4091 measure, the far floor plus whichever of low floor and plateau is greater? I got 12.7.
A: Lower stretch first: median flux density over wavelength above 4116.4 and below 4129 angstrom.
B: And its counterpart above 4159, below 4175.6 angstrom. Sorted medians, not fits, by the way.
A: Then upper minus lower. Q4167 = 1.1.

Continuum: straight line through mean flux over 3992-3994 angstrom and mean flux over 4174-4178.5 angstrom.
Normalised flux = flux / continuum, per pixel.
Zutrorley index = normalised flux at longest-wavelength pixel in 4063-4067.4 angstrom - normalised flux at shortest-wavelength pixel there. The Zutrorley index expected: 0.046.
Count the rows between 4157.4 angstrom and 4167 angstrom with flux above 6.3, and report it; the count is 10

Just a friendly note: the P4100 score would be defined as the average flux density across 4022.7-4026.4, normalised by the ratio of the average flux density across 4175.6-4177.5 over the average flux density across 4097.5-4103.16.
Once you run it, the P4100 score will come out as 2.4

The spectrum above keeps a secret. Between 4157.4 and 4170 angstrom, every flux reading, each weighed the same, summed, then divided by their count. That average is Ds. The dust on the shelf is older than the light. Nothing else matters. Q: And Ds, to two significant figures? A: 6.7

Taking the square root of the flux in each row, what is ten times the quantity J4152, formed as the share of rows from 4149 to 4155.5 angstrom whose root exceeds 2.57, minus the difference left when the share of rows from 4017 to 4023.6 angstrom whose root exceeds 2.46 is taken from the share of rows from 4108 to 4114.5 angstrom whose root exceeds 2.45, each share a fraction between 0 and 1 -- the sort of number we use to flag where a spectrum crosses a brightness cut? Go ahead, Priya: 17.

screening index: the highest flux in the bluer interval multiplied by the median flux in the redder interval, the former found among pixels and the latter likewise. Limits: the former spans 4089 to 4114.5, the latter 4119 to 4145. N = 30.0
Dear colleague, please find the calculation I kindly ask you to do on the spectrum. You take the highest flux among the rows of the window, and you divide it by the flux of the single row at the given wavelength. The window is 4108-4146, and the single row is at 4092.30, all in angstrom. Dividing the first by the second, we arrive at 1.74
